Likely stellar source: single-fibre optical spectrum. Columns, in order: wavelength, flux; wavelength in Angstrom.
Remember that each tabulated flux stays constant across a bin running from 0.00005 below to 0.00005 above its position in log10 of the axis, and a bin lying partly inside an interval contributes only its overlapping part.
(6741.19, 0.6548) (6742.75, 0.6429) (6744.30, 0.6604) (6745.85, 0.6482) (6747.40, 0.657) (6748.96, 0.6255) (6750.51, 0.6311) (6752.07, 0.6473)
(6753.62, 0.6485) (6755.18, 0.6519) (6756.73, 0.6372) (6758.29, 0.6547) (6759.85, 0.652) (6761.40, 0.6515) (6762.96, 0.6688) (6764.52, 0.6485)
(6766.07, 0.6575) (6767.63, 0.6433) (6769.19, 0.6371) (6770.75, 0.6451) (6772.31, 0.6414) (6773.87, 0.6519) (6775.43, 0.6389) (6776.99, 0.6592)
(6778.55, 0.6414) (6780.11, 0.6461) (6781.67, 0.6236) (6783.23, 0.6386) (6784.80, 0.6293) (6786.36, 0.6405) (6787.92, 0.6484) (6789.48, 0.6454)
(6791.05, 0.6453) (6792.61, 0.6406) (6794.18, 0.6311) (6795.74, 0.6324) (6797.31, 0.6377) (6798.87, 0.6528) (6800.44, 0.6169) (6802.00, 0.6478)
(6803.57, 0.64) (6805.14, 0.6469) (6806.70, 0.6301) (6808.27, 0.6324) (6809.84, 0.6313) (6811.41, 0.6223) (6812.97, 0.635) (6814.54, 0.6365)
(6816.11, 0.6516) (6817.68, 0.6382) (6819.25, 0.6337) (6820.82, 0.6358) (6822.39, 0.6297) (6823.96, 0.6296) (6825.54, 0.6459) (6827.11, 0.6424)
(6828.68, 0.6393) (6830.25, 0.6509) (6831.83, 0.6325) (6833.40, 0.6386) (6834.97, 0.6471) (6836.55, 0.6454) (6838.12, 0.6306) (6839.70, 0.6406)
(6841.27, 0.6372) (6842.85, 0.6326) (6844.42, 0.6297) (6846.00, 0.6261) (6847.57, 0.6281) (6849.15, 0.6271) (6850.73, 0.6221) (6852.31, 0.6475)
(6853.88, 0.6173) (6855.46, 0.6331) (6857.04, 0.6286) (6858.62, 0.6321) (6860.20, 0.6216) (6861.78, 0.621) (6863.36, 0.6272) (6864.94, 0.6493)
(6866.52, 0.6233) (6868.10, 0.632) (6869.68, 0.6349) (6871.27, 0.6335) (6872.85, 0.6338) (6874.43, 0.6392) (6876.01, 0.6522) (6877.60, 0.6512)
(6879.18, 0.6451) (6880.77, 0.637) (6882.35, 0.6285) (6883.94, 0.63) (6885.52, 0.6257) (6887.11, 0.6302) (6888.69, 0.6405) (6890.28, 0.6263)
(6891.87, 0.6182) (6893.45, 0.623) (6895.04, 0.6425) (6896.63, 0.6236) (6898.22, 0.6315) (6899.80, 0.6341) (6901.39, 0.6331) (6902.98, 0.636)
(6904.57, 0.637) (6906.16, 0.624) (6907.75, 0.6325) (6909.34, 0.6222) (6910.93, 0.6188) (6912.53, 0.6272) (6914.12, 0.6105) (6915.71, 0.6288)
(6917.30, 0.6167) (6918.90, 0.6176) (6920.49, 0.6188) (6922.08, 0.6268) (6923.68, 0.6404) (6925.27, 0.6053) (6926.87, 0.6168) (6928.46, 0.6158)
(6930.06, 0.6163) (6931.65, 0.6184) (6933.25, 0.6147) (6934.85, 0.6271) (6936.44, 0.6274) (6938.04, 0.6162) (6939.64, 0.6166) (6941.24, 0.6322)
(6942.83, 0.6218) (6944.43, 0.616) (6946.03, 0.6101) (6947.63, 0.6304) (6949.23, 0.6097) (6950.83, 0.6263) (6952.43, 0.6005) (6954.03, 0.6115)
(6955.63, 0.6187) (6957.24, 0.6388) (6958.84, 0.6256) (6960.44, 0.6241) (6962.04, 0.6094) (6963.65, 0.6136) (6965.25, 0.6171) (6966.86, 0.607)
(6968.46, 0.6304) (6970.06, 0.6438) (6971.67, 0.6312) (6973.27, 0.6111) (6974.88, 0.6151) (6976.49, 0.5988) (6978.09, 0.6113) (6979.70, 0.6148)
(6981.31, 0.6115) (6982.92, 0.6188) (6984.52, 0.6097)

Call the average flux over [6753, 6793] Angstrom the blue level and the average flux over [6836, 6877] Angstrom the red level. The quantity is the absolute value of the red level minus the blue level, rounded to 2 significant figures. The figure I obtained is 0.013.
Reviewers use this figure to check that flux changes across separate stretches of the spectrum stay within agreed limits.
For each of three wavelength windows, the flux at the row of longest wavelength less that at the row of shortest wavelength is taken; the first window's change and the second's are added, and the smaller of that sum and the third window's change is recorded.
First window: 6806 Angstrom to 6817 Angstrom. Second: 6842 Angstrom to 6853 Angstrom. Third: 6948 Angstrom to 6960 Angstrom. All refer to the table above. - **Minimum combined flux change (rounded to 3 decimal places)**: 0.016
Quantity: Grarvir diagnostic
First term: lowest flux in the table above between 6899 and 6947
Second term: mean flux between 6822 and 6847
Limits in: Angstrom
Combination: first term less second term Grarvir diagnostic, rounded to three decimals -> -0.032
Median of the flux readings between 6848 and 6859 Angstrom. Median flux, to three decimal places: 0.629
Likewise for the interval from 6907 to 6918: 0.622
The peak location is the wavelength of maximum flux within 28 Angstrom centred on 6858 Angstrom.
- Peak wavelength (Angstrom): 6864.94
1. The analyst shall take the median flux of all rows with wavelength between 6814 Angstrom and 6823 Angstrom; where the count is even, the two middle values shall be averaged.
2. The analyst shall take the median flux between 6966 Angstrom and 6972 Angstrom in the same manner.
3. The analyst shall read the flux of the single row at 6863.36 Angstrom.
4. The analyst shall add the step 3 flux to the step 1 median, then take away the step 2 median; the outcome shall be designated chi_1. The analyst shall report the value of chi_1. 0.63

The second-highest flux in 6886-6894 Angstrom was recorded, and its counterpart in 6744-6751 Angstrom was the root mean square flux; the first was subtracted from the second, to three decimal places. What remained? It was 0.014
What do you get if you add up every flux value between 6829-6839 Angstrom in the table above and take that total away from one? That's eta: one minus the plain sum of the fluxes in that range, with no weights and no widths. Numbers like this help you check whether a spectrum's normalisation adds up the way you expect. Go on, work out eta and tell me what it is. -2.8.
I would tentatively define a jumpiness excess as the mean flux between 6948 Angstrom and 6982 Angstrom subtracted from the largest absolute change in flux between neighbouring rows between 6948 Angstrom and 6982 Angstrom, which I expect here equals -0.592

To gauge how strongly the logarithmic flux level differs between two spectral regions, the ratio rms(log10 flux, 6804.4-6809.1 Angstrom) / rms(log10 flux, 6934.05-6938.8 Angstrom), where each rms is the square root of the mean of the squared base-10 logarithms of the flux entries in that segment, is 0.96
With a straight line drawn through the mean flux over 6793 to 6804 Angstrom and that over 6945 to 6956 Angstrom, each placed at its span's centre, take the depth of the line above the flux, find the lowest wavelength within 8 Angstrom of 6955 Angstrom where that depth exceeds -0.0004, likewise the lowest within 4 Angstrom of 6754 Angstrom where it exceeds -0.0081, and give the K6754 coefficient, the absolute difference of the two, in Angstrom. 198.7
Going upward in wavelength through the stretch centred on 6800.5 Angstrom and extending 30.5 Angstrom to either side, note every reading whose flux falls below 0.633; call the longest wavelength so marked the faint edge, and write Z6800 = 6823.96 Angstrom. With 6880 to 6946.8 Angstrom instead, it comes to 6946.03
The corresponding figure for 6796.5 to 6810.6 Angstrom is 6809.84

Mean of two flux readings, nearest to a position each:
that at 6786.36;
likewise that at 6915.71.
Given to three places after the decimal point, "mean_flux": 0.635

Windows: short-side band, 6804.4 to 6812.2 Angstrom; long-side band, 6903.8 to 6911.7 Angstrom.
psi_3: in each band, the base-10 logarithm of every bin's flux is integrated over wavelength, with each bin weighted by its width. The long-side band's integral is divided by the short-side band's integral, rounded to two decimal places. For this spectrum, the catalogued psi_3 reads 1.03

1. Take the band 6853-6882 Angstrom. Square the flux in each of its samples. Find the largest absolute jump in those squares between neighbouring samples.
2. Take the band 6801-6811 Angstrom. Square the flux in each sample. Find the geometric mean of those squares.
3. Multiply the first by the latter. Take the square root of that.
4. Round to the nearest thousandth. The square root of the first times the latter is 0.116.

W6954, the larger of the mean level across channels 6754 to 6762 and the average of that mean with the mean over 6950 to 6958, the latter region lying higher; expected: 0.649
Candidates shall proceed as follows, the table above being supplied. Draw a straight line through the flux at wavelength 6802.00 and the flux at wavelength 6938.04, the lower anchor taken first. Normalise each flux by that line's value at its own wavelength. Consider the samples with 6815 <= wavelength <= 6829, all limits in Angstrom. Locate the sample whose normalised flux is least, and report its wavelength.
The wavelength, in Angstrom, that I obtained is 6822.39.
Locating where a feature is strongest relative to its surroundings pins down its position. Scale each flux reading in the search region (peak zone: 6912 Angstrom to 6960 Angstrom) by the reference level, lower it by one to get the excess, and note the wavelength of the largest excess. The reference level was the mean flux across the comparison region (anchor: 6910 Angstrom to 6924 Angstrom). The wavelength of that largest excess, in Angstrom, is 6923.68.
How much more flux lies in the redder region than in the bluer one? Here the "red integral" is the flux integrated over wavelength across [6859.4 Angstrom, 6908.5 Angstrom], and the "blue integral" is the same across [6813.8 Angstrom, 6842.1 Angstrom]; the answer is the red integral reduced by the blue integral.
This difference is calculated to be 13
